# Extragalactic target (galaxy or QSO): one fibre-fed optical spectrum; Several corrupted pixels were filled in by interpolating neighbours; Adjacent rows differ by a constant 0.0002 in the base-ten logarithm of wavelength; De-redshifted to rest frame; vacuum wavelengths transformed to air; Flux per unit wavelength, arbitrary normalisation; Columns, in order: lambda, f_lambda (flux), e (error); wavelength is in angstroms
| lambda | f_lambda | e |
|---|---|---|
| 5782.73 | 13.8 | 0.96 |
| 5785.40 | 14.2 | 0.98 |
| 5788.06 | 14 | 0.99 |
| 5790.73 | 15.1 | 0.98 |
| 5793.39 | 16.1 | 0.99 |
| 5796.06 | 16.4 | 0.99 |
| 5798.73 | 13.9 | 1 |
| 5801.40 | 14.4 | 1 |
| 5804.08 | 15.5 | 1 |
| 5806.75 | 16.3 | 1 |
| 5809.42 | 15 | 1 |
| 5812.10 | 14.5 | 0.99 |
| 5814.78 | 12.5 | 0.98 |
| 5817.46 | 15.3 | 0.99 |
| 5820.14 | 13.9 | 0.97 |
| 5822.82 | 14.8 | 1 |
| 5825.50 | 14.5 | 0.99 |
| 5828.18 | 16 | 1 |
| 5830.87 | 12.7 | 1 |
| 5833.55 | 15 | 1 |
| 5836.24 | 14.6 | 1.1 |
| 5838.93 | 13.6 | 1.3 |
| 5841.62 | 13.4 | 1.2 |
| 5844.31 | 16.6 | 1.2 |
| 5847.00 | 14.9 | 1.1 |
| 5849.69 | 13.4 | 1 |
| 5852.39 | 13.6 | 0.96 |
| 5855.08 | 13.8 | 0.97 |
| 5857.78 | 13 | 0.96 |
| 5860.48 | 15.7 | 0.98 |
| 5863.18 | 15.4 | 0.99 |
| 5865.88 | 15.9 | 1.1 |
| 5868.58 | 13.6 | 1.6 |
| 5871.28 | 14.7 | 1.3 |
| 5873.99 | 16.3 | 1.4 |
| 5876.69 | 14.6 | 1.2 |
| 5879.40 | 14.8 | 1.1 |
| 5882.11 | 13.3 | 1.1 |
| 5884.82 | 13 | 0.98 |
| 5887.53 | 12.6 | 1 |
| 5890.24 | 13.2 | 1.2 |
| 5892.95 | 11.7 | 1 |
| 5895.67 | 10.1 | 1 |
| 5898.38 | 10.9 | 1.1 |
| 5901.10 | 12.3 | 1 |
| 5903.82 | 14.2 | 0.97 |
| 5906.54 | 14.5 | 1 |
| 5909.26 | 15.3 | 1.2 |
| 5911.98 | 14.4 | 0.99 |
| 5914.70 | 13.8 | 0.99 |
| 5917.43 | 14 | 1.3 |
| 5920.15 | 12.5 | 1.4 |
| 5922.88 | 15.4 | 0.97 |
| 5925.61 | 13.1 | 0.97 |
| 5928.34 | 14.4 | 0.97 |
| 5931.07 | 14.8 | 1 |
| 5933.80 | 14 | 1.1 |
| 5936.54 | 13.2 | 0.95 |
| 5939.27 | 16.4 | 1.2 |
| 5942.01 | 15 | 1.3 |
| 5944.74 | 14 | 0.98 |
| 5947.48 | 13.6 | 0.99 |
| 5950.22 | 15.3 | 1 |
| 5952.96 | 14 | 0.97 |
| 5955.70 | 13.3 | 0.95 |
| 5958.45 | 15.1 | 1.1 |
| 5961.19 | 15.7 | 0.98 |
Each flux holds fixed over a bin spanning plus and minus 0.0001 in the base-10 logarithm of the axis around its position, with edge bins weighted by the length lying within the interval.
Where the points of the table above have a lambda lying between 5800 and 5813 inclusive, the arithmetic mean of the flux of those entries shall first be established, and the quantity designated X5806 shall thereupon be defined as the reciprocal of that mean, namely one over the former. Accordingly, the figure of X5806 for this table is 0.066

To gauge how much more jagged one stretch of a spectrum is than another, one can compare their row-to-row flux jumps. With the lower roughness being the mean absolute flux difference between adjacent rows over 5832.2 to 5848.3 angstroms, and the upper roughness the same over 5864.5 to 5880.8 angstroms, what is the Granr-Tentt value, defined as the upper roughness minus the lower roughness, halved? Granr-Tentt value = 0.0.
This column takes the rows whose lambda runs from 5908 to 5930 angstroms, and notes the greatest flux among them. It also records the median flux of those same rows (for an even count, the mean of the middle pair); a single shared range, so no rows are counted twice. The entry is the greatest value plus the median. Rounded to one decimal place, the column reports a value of 29.6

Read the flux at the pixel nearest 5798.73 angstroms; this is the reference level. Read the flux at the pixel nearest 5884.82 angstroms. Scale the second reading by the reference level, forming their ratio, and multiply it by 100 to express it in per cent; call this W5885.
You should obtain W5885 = 93.5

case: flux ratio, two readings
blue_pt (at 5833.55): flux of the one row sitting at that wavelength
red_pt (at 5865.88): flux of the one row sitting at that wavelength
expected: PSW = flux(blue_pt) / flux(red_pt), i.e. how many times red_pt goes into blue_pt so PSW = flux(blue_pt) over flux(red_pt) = 0.94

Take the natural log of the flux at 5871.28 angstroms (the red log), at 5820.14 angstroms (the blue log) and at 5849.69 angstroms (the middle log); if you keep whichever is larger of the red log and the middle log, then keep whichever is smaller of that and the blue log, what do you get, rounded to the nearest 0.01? 2.63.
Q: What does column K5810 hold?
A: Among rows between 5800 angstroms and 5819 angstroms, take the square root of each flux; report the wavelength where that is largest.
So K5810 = 5806.75 angstroms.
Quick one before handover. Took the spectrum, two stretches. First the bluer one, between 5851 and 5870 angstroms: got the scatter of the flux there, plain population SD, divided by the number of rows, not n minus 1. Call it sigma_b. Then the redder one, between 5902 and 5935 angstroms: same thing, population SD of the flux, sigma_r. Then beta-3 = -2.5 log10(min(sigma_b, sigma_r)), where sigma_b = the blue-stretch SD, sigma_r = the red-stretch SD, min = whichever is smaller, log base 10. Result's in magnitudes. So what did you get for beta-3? 0.25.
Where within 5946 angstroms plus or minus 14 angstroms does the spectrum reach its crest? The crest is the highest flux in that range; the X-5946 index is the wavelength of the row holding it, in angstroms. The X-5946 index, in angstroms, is 5939.27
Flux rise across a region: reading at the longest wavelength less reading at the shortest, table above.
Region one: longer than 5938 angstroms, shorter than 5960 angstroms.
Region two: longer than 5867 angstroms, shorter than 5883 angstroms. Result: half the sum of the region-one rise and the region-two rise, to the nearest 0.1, -0.8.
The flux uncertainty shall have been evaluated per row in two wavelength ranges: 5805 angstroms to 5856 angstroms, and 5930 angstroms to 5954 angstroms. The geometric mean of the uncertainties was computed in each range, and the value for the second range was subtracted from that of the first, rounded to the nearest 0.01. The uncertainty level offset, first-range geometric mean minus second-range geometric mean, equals -0.01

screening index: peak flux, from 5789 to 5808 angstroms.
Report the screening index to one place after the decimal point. 16.4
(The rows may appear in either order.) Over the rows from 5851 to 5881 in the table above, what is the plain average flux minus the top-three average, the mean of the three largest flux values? -1.3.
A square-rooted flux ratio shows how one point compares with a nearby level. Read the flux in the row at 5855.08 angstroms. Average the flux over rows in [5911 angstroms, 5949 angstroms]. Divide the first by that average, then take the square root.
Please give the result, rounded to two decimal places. 0.99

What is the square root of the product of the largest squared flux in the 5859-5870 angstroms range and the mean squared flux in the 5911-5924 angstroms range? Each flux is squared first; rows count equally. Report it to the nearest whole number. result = 223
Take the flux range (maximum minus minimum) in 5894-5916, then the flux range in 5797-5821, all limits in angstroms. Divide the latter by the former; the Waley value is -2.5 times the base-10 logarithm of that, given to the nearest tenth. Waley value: 0.3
